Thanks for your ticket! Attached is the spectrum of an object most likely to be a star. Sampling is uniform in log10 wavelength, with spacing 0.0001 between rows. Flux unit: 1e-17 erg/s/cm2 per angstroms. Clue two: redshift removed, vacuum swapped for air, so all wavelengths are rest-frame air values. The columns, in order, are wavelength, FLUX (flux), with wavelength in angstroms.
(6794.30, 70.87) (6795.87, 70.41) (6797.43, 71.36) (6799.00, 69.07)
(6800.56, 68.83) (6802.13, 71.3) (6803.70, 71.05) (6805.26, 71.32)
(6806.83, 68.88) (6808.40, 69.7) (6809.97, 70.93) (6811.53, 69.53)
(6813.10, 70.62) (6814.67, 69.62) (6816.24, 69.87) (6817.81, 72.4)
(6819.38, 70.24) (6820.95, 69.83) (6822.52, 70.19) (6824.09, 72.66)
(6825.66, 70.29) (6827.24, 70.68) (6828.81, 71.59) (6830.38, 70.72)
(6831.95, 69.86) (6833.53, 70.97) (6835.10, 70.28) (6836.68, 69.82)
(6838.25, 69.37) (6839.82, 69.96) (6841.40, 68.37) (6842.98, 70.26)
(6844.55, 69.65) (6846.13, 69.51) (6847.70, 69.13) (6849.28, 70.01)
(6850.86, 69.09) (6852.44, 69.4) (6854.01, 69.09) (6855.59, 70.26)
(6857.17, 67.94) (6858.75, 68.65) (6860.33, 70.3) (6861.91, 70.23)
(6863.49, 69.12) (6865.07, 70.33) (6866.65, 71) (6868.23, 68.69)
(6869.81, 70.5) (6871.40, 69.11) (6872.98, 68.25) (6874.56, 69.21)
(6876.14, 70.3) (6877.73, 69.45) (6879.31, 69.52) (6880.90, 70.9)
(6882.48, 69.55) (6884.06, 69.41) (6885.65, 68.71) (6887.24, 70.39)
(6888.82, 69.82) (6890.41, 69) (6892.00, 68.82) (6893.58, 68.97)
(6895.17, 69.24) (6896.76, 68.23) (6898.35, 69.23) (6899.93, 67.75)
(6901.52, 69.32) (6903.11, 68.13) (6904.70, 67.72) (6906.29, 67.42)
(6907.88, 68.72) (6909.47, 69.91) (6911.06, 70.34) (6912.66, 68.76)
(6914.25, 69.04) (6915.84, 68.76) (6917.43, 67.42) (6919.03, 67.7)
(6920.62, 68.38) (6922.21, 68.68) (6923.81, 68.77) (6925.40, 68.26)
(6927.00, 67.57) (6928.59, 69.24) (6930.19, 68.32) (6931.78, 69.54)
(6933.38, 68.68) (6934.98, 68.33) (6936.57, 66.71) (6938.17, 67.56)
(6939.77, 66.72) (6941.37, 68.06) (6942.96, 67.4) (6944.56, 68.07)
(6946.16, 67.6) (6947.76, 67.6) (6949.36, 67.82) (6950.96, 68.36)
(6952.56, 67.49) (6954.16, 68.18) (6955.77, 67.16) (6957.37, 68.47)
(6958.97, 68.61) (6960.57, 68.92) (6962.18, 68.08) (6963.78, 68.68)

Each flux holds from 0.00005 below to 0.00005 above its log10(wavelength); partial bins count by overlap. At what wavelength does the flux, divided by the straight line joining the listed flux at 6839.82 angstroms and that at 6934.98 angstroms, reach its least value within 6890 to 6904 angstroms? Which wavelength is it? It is 6899.93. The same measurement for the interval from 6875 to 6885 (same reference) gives 6877.73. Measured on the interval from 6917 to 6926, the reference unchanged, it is 6917.43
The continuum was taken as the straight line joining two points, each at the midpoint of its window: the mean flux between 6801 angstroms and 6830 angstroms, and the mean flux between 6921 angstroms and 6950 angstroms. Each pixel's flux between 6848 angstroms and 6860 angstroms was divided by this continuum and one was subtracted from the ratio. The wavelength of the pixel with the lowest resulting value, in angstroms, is 6857.17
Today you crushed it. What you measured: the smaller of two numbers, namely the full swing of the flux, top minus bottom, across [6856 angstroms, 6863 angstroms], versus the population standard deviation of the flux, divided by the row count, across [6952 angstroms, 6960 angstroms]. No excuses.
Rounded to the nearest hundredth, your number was 0.56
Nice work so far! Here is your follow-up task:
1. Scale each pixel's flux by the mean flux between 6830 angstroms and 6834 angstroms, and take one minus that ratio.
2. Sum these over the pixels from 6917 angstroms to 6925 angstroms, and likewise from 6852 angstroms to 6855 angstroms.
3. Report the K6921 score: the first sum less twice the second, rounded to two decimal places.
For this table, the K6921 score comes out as 0.09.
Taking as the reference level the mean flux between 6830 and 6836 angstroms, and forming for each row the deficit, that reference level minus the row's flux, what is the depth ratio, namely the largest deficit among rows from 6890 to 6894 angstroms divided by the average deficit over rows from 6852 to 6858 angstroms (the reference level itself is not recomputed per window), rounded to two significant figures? 1.3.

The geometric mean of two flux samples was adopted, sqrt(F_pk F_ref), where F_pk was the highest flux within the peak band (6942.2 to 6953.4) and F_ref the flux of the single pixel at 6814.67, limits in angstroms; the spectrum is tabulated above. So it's 69.0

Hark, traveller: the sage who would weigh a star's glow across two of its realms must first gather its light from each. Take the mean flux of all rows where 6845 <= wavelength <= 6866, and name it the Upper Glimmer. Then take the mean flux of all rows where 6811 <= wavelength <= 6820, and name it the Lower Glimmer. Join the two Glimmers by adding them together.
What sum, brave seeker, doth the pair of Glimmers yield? 140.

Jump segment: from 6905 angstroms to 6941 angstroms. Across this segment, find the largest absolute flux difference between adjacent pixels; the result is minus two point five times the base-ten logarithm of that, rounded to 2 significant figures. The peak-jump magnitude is -0.56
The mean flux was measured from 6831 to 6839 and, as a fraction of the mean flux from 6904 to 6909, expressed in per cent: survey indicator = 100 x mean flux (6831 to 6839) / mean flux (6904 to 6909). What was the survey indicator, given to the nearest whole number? 103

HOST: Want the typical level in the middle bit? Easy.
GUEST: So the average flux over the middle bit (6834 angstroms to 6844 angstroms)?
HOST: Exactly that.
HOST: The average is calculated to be 69.7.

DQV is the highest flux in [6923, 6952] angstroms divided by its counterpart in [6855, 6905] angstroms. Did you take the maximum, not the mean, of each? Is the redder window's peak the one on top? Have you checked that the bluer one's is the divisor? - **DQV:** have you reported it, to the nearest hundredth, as 0.98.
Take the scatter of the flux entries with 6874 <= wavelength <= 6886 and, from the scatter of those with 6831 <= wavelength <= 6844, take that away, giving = 0.1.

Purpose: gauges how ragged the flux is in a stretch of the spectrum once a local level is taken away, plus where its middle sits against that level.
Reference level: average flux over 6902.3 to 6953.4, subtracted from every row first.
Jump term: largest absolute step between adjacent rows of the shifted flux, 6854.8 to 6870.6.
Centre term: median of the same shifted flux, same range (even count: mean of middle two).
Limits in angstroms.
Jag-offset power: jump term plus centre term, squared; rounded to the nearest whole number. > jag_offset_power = 19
